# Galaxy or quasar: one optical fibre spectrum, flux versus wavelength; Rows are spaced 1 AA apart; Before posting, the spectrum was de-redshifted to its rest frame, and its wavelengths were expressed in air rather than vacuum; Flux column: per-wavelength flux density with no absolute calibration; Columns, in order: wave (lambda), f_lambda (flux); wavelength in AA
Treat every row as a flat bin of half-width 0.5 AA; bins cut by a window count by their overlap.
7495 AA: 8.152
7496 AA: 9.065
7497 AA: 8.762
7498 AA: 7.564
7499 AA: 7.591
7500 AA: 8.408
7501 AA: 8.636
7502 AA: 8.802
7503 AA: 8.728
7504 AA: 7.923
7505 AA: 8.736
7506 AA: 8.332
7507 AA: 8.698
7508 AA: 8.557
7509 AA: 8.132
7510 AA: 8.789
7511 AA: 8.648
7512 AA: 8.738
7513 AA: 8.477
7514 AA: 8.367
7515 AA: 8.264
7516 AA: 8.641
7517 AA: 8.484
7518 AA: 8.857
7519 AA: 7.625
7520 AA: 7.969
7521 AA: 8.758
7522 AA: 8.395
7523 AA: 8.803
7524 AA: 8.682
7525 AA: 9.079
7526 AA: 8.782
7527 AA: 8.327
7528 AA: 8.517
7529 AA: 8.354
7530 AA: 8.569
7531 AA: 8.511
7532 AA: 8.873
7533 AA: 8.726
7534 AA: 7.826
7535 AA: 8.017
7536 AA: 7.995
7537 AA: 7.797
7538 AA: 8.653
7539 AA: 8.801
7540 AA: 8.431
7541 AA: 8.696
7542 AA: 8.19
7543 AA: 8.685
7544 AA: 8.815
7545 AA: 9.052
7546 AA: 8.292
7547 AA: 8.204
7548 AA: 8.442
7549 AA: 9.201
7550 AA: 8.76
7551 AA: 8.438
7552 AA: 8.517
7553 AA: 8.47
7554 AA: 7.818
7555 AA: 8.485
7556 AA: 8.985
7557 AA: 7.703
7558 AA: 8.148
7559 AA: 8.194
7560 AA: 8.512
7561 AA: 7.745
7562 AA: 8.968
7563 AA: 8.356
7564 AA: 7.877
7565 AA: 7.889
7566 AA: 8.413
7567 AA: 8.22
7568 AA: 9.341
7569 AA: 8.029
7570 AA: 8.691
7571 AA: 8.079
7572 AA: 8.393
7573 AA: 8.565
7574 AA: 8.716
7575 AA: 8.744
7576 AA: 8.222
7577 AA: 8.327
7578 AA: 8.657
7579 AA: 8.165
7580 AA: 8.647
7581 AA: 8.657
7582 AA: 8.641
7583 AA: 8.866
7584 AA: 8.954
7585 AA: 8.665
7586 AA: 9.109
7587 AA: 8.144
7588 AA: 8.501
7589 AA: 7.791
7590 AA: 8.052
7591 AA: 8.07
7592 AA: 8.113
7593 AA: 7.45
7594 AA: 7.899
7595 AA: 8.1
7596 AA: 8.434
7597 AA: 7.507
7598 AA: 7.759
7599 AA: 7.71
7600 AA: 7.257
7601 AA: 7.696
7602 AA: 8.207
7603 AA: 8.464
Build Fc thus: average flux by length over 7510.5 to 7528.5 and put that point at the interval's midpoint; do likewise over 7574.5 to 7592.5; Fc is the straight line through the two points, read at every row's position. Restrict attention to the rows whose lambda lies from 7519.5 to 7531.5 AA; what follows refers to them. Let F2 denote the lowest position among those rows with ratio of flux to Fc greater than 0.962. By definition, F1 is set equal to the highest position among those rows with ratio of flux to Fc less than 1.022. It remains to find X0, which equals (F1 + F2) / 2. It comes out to 7526.0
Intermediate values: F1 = 7531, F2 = 7521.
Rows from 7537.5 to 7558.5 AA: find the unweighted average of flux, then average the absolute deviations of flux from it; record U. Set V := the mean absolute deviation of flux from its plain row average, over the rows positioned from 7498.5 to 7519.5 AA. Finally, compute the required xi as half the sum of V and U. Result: 0.28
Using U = 0.288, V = 0.28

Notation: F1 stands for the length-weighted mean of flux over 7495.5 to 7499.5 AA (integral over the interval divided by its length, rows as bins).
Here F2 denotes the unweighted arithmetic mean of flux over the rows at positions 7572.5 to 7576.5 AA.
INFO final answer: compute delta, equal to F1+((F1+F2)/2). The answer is 16.6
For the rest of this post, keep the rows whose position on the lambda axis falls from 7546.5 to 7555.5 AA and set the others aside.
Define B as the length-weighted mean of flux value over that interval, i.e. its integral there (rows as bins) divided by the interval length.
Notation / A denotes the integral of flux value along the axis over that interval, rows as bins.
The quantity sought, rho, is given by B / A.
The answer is 0.11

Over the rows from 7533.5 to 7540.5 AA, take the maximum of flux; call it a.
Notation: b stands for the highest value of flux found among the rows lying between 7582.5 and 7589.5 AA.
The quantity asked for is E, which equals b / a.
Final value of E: 1.03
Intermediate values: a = 8.801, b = 9.109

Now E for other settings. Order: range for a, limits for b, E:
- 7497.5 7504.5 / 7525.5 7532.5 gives 1.01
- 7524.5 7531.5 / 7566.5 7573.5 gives 1.03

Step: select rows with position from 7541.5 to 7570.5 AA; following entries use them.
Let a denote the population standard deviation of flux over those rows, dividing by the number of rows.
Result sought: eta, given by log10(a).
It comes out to -0.37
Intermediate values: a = 0.43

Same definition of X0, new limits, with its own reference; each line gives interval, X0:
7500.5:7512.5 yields 7506.0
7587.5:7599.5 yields 7593.5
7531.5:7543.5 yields 7537.5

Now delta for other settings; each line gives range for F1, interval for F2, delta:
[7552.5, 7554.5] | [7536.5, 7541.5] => 16.5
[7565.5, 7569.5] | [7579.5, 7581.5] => 17.1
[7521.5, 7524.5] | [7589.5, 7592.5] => 17.0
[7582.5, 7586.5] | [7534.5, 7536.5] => 17.4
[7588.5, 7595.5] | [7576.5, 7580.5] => 16.1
